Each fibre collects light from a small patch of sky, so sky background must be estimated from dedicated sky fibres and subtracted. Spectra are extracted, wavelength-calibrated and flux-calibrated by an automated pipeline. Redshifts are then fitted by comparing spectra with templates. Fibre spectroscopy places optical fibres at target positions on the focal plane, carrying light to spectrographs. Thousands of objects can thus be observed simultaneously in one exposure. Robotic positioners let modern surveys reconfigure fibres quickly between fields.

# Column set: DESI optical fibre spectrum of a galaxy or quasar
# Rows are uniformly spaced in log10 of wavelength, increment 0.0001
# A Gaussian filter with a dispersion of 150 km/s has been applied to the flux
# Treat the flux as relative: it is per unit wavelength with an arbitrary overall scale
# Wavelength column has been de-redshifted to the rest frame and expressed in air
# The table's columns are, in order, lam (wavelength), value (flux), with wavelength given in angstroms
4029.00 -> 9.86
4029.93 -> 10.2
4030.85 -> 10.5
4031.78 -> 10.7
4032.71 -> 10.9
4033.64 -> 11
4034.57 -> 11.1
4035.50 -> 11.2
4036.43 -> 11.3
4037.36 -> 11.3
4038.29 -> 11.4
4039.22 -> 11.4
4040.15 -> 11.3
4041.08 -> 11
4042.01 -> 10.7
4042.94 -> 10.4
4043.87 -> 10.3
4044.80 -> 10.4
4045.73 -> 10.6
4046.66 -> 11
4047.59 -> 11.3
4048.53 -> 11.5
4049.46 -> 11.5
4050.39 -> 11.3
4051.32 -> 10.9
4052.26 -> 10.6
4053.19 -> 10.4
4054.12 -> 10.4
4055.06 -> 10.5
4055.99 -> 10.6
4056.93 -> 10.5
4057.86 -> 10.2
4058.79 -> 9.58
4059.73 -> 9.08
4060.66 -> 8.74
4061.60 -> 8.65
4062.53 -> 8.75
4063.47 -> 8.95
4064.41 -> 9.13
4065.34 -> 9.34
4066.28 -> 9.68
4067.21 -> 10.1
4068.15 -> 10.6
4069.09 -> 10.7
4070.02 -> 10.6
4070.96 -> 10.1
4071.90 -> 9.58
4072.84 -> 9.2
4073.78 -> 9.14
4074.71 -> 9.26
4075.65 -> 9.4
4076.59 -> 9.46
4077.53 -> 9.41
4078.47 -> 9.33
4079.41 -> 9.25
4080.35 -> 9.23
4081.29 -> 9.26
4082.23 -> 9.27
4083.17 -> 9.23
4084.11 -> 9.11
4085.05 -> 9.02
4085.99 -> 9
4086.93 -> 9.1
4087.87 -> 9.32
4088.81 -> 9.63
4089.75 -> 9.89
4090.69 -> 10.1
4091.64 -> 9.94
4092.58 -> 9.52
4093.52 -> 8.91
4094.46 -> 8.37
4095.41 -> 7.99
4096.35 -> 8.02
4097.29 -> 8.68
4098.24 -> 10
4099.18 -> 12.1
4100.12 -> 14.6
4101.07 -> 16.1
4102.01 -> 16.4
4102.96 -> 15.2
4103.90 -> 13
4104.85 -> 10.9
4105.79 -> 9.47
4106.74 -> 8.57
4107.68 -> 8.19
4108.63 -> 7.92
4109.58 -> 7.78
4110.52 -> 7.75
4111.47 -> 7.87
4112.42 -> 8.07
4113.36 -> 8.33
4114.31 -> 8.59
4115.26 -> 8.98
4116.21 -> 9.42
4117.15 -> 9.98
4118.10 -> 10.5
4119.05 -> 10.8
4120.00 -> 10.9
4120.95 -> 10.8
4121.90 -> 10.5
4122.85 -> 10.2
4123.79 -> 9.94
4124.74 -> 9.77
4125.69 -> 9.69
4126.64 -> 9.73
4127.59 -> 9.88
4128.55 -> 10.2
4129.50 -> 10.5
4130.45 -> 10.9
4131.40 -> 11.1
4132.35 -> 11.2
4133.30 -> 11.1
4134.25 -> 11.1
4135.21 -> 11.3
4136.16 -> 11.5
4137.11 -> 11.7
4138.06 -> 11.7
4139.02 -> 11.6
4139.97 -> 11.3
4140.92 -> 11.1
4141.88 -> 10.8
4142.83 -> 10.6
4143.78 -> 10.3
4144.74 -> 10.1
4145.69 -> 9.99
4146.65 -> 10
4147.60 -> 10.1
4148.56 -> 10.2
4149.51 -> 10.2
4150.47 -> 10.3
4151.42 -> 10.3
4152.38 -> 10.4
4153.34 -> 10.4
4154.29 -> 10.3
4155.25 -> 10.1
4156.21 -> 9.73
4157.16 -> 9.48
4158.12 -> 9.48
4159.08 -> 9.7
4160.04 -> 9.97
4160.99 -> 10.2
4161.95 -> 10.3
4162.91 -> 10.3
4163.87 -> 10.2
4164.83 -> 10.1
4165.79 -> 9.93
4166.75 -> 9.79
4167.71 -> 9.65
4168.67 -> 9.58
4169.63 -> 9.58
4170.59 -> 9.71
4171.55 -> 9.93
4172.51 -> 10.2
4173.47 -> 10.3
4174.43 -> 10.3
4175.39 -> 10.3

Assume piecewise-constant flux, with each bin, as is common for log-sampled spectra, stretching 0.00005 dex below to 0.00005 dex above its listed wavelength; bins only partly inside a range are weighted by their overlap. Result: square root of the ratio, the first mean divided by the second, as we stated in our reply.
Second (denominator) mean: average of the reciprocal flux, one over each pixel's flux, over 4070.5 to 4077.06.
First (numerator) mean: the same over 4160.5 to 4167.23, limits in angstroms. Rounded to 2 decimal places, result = 0.97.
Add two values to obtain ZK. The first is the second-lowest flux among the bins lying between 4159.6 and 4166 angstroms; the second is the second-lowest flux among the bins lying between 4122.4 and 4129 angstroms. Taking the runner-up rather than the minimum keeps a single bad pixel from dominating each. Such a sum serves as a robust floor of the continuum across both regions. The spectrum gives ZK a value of 20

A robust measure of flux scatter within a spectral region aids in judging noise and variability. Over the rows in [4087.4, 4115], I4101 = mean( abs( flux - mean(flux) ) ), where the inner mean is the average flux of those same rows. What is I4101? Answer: 1.94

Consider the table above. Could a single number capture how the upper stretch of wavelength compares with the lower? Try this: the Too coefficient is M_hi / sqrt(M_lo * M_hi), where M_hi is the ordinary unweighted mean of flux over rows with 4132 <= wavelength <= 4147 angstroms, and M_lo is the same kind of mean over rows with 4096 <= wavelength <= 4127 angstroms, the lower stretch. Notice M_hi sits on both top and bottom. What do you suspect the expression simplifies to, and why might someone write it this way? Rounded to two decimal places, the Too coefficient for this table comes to 1.03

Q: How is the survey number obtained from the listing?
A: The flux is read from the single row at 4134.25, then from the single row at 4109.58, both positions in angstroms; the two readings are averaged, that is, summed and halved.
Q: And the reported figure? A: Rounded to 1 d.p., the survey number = 9.4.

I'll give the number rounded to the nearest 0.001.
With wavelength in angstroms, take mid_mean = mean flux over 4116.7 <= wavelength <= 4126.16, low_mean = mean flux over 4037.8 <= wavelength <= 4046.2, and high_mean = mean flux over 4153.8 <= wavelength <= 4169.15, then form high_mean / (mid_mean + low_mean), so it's 0.469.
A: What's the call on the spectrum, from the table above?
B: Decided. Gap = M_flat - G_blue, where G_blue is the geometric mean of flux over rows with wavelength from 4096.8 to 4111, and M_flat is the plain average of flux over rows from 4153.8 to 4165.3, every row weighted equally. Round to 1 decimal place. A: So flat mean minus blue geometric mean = -0.7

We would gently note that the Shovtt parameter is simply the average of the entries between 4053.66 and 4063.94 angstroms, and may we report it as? 9.6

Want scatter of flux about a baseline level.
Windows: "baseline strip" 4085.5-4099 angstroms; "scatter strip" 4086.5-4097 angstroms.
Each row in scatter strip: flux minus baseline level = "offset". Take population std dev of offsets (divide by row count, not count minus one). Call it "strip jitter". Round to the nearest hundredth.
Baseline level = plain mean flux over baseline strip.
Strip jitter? 0.72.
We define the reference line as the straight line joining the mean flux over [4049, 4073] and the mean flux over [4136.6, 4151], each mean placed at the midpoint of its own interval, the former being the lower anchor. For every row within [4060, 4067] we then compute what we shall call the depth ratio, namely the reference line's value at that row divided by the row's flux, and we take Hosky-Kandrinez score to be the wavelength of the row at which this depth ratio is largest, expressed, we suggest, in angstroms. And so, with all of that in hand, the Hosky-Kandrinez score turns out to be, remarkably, 4061.60 angstroms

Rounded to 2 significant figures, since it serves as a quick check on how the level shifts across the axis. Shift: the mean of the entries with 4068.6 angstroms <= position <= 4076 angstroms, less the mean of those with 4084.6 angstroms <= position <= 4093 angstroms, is 0.25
